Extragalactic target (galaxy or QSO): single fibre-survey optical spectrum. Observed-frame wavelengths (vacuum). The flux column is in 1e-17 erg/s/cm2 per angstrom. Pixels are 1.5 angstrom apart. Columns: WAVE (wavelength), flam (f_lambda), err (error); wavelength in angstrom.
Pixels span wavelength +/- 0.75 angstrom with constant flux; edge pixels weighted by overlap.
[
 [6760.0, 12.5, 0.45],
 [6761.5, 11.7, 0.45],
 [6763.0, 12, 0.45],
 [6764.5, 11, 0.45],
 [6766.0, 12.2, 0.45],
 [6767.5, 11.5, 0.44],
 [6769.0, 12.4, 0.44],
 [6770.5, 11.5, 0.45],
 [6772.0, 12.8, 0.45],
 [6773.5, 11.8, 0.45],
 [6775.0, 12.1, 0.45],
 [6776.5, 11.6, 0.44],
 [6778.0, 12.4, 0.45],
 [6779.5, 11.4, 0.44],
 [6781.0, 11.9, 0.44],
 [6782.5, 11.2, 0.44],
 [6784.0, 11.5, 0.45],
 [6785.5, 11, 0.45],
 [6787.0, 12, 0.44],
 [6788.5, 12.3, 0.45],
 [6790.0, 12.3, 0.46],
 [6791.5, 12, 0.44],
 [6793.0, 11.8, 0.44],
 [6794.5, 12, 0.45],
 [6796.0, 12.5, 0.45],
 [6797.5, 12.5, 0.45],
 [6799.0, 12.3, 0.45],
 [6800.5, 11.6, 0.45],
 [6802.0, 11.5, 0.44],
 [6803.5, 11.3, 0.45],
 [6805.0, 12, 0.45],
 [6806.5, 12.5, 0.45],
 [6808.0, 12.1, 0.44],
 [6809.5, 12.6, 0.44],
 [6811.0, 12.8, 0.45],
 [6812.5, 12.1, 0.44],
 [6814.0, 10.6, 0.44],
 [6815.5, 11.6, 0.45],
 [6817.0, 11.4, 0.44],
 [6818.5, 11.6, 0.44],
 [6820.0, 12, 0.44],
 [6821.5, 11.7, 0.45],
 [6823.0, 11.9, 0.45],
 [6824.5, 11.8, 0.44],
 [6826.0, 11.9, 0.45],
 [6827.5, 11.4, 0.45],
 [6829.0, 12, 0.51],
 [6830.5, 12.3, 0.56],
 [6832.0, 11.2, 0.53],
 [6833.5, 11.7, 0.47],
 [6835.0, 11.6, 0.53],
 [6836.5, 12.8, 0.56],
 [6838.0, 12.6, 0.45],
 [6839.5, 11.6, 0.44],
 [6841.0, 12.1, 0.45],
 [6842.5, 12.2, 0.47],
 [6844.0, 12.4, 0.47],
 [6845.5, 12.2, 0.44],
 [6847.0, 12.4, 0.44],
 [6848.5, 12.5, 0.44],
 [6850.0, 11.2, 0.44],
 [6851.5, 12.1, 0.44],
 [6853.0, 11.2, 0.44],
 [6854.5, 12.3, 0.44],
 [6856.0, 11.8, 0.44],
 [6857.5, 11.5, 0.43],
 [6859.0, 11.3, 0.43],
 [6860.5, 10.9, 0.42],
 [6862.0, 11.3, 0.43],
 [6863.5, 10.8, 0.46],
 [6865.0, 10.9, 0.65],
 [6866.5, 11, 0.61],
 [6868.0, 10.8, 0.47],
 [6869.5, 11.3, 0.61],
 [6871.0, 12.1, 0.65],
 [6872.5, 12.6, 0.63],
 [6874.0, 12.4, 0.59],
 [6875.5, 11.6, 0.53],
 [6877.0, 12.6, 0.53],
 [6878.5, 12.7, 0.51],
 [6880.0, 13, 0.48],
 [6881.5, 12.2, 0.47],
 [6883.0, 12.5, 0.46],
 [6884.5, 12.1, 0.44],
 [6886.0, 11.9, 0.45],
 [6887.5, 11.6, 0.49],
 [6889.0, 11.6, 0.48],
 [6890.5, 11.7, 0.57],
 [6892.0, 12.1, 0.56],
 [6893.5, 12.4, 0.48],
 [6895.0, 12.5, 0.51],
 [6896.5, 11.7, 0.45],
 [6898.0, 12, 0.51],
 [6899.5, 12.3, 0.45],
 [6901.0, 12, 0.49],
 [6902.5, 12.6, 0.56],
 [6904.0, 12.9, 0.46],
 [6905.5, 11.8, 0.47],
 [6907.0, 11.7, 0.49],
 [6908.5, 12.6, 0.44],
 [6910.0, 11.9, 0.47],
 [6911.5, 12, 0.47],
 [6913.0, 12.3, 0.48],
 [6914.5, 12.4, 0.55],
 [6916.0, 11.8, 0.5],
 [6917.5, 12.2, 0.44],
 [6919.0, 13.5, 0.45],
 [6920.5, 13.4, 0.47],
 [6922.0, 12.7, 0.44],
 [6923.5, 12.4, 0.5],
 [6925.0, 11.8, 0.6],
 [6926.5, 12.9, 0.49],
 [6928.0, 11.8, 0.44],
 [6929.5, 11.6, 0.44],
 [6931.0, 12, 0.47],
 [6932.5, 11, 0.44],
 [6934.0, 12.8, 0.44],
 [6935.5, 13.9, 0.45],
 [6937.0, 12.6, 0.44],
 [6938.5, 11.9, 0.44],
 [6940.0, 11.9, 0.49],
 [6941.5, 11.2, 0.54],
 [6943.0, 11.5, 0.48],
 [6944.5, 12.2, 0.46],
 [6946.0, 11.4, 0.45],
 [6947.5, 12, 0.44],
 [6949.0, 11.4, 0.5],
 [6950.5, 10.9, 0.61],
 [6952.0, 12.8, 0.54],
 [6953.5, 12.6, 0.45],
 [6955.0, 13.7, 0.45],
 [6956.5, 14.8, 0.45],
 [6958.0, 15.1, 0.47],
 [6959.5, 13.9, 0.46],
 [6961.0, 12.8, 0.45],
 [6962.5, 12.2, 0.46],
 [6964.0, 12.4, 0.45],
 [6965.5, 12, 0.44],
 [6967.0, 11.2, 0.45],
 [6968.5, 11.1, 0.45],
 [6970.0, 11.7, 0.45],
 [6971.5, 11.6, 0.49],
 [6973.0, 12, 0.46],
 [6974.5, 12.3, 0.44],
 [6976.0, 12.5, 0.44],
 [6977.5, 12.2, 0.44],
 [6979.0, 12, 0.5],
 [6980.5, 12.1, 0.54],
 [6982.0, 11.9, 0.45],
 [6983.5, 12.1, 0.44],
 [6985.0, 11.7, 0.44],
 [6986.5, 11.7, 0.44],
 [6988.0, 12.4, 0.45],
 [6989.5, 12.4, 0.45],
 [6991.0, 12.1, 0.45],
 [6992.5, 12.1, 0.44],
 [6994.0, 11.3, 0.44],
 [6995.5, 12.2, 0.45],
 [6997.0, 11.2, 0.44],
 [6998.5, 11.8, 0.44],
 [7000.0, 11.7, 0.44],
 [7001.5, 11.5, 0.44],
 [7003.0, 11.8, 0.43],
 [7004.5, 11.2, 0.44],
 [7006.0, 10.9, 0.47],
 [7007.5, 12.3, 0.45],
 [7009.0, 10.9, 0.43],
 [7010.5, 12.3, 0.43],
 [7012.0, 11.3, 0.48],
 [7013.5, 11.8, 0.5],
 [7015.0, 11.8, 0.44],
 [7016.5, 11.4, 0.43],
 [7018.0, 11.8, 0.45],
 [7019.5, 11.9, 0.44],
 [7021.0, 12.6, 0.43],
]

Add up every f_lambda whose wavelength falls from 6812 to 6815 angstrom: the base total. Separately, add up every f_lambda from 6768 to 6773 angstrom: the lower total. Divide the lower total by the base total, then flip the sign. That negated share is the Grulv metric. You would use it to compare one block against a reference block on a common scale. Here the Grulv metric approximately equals -1.62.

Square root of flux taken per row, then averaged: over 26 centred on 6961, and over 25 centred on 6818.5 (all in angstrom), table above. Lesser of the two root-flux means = 3.45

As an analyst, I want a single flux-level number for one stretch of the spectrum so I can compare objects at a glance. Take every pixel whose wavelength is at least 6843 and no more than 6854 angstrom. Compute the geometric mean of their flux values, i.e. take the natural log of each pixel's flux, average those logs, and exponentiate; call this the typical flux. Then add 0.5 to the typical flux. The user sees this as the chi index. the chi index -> 12.5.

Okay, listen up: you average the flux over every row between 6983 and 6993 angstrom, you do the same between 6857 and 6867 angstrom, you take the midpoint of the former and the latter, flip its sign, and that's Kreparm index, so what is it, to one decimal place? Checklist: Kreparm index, -11.6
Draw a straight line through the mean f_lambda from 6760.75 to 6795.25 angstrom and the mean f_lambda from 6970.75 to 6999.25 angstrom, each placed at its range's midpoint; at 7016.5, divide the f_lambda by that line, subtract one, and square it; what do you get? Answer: 0.0025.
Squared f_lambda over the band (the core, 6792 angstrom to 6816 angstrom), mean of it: 144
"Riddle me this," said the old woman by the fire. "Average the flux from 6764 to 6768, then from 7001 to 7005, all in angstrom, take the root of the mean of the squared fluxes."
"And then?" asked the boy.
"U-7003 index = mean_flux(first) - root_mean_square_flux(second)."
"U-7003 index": 0.1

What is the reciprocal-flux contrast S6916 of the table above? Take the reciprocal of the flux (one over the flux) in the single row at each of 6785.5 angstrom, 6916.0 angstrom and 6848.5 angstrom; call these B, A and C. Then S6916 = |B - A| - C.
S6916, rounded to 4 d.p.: -0.0738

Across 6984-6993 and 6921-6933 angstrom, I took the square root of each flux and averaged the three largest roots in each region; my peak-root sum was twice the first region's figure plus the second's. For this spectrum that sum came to 10.6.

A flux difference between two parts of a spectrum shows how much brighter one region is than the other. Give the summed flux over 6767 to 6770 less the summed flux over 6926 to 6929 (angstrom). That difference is -0.80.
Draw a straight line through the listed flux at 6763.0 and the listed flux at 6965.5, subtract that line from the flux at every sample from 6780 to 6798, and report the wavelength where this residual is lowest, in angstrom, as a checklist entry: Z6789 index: 6785.5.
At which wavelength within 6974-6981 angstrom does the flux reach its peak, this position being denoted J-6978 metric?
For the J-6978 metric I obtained 6976.0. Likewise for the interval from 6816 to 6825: 6820.0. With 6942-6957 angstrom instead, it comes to 6956.5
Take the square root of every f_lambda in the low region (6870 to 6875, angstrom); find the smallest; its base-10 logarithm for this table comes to 0.541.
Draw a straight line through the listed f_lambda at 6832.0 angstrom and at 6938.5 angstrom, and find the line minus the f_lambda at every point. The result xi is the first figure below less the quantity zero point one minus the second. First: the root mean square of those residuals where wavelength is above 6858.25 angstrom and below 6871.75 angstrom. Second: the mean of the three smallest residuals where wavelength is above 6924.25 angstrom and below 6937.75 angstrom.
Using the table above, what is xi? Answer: -1.0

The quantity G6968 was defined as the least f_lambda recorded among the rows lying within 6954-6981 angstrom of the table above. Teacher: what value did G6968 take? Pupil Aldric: 11.1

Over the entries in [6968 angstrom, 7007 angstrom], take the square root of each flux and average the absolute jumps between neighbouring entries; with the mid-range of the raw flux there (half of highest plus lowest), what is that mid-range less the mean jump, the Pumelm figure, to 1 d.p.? 11.6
